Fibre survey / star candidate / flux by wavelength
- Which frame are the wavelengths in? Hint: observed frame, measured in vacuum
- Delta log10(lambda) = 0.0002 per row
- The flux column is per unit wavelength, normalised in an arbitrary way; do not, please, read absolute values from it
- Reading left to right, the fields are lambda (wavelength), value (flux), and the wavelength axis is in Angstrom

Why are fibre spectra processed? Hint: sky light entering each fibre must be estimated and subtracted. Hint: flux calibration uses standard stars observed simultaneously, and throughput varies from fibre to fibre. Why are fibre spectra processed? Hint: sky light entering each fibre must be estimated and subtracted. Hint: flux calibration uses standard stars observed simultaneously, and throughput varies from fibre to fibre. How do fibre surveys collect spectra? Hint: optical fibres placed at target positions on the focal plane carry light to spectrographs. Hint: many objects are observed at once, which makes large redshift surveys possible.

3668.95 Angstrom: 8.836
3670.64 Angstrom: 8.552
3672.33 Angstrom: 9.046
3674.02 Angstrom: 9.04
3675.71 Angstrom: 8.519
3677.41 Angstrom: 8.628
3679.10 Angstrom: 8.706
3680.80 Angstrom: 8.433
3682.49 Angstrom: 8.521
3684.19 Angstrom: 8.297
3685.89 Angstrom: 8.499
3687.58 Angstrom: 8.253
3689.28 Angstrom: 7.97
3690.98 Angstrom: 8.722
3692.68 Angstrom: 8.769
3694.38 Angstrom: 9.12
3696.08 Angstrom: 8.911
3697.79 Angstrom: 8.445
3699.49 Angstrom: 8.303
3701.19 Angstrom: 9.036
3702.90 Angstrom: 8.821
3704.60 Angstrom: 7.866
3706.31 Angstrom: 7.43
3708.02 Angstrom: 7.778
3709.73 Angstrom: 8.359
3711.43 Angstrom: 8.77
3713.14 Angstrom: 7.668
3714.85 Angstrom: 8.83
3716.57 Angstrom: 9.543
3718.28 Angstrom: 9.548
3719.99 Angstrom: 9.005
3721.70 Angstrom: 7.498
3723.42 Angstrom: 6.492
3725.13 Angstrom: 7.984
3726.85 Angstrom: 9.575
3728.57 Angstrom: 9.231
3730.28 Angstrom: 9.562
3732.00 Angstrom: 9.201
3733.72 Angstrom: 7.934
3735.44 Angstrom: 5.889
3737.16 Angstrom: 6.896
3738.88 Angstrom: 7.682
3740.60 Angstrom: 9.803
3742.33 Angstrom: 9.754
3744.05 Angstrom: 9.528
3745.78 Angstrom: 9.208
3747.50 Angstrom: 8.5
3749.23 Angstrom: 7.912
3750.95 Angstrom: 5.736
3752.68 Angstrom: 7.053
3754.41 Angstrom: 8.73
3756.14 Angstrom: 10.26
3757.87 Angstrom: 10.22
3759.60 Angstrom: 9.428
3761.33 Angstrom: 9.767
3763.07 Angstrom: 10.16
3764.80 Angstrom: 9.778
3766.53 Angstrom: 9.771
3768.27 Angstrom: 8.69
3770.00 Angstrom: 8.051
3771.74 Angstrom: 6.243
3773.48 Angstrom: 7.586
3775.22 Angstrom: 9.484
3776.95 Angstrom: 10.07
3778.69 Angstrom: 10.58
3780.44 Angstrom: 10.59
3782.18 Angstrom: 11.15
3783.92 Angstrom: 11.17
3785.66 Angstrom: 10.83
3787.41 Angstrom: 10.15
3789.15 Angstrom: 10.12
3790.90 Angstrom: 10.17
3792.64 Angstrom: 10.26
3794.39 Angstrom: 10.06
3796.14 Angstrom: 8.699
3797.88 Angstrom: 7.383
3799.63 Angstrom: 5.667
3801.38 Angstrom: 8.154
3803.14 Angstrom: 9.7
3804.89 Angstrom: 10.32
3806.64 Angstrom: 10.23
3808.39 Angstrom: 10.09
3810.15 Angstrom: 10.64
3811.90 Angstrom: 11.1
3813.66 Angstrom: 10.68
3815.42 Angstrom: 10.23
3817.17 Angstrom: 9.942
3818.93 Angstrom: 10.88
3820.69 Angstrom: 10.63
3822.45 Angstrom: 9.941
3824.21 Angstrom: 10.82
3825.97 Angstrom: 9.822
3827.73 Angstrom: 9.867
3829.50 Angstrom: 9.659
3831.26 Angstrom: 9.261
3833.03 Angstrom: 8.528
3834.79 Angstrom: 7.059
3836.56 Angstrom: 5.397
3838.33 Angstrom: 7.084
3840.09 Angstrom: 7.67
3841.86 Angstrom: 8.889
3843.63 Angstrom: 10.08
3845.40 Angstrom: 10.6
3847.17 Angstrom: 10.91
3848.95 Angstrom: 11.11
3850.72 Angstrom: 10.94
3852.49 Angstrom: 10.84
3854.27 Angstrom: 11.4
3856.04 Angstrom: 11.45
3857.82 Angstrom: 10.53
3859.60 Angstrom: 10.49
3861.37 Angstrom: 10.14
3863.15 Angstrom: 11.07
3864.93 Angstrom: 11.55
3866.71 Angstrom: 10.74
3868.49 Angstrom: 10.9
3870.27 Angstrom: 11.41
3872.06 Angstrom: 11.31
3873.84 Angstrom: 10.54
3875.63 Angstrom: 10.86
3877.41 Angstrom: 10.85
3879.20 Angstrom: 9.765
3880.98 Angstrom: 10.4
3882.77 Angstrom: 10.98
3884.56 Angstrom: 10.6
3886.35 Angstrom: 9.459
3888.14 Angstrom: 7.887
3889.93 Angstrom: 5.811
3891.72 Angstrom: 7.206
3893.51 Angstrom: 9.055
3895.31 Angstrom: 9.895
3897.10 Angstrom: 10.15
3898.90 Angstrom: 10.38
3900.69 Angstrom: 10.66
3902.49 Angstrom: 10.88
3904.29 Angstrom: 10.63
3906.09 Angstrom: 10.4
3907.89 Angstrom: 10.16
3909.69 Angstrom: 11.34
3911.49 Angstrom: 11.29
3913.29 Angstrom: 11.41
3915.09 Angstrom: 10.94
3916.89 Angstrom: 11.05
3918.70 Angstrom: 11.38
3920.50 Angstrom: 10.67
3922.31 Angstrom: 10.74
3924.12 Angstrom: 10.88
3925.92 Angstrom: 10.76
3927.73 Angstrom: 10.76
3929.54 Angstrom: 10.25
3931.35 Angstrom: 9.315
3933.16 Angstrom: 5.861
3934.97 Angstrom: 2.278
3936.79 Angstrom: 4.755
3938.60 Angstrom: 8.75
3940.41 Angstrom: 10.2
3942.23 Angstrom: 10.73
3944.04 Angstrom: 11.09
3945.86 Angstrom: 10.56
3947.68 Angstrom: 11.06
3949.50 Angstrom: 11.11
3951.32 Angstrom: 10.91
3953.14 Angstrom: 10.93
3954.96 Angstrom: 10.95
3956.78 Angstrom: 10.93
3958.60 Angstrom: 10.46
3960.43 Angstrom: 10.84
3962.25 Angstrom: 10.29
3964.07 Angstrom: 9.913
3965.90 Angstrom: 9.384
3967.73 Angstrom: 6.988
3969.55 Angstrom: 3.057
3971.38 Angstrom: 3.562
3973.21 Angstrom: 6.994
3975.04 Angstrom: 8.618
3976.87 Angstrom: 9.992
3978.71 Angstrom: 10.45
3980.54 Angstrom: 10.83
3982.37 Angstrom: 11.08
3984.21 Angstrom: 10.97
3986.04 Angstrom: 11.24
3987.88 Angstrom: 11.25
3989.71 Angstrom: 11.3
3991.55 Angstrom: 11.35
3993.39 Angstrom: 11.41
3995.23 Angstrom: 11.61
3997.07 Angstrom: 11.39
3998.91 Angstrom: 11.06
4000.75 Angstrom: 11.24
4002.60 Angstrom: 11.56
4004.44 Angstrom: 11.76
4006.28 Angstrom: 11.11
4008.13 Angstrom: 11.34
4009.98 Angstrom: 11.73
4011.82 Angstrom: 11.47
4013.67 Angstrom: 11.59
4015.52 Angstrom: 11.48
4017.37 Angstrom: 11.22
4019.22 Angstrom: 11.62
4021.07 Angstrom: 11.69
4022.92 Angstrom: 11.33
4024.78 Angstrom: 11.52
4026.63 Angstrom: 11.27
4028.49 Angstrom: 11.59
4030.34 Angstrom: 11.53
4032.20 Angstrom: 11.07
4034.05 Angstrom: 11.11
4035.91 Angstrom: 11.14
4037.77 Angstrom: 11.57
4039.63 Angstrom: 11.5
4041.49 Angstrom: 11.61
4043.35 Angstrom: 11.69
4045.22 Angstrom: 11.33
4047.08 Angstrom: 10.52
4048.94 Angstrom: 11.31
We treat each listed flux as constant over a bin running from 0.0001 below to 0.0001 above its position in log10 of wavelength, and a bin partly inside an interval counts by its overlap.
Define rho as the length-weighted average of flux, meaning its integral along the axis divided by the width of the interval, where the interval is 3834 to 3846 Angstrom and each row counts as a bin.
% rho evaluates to 8.1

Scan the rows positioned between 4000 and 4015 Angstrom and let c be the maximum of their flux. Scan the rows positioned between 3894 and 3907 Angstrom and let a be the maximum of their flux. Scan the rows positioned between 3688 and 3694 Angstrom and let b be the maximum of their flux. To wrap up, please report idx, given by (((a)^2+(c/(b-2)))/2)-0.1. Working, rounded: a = 10.88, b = 8.769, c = 11.76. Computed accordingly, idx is 60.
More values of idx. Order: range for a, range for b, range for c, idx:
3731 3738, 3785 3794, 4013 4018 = 43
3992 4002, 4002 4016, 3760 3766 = 68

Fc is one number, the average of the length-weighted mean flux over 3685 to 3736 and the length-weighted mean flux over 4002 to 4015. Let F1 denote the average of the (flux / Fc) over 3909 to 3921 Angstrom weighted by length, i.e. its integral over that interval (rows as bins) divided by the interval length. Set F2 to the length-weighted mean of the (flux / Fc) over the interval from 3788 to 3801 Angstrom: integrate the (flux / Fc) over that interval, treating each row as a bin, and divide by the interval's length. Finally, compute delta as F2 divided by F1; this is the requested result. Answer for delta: 0.80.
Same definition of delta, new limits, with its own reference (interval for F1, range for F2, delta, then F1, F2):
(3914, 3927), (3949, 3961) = 0.99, 1.095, 1.09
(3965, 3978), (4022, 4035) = 1.62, 0.701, 1.14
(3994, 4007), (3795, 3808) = 0.76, 1.142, 0.87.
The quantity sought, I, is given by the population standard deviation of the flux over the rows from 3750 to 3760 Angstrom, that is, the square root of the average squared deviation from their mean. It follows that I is 1.7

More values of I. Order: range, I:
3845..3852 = 0.2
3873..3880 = 0.4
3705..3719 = 0.8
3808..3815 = 0.4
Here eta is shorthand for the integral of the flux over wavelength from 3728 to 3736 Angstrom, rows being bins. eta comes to 67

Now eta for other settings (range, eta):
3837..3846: 78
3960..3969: 82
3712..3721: 80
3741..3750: 81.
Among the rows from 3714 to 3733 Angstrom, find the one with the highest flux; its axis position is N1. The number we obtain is 3726.85 Angstrom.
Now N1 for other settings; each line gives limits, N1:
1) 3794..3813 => 3811.90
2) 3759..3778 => 3763.07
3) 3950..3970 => 3954.96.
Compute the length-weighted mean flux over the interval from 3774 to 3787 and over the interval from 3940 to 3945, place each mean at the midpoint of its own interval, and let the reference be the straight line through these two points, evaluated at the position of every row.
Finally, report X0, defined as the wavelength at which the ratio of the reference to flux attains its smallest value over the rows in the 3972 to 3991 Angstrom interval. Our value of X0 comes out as 3989.71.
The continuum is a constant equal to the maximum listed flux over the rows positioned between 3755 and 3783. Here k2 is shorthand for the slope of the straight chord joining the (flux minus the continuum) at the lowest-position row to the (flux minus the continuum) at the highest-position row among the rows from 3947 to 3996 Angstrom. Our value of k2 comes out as 0.012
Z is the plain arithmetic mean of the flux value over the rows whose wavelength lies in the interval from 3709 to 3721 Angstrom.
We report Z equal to 8.8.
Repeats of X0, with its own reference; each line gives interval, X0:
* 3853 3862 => 3856.04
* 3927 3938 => 3927.73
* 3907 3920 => 3913.29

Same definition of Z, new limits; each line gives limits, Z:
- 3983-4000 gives 11.3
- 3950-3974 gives 8.9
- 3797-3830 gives 9.8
